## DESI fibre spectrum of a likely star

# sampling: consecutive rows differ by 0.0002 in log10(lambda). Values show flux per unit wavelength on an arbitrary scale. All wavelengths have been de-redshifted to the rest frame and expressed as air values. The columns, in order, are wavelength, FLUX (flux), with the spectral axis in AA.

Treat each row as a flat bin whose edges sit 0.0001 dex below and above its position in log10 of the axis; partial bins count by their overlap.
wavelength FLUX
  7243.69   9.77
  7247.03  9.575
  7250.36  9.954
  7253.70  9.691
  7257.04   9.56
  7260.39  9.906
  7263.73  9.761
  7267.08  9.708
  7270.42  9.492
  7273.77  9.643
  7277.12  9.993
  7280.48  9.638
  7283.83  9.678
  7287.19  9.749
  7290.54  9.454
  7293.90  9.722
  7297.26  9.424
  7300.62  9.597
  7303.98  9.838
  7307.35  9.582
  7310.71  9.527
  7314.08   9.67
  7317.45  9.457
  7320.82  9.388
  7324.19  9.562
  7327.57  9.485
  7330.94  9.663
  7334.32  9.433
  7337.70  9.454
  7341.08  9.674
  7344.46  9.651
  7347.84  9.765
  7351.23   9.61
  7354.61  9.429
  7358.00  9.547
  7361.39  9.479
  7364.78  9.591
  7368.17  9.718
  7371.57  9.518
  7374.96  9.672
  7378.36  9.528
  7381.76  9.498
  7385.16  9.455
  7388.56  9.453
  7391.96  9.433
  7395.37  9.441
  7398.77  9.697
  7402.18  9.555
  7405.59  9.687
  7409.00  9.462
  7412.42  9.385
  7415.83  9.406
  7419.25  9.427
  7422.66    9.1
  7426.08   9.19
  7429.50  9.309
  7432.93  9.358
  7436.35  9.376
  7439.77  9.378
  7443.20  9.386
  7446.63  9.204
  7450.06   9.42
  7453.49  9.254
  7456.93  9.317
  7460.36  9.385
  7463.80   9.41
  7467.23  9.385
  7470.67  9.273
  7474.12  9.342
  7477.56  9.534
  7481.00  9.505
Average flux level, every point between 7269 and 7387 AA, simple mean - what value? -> 9.59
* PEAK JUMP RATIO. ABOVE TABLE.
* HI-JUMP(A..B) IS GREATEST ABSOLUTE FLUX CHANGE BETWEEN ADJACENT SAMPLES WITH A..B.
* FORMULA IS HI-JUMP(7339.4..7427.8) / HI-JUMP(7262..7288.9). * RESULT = 0.92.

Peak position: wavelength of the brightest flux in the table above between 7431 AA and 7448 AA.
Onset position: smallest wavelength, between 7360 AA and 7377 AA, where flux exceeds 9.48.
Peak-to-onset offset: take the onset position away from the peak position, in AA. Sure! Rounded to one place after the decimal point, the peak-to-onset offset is 78.4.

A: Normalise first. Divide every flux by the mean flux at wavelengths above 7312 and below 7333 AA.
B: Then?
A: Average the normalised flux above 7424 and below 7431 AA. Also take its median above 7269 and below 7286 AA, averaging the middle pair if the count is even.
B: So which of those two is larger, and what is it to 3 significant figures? 1.01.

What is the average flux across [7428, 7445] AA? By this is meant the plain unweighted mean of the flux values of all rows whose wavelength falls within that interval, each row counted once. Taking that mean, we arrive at 9.36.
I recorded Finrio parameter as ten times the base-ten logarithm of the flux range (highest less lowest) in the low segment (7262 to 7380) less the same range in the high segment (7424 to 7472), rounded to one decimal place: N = -4.3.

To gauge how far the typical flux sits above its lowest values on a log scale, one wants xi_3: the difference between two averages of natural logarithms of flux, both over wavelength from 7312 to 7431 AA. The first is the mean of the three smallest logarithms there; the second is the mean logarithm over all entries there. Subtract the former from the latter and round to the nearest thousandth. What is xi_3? 0.033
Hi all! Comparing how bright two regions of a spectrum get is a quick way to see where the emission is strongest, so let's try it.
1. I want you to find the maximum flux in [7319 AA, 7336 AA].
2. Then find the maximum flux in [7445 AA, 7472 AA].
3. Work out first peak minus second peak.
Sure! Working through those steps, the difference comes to 0.24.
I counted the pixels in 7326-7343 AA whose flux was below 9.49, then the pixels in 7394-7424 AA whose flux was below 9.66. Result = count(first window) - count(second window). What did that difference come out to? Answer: -4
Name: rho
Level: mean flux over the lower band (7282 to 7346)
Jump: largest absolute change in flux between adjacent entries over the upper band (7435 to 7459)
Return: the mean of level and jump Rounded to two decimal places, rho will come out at 4.90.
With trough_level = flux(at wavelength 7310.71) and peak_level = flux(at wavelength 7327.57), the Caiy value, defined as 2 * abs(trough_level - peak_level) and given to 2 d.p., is 0.08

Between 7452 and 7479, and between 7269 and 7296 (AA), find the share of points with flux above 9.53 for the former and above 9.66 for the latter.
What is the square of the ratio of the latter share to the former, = 16.0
